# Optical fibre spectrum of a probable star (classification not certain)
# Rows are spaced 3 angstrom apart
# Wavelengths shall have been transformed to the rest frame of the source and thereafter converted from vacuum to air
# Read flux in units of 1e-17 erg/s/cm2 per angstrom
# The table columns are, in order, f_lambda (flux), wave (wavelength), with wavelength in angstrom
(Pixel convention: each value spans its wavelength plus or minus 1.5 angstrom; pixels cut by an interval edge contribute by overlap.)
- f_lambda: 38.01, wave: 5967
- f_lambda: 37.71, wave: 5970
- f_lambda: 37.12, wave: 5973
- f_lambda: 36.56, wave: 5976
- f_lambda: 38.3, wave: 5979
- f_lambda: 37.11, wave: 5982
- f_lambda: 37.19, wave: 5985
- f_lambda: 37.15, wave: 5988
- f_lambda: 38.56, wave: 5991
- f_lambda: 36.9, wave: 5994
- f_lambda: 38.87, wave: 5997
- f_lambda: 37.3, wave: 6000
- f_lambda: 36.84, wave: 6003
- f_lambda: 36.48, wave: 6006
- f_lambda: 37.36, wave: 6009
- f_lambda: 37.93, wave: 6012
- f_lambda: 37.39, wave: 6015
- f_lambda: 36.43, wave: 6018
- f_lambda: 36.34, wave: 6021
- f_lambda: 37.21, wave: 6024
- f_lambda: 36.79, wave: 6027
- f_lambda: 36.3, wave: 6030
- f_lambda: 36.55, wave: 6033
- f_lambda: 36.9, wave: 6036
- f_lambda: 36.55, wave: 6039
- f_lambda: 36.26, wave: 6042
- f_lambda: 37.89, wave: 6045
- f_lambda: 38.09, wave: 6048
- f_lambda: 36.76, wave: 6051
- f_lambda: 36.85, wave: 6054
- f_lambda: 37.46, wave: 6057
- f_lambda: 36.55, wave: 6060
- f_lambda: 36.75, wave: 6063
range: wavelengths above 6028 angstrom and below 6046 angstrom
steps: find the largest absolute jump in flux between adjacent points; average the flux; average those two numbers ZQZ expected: 19.2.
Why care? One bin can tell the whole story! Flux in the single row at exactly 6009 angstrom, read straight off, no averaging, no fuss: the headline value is 37.36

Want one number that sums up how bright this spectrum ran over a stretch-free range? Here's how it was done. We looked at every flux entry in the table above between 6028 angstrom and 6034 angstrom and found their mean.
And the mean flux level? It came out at 36.4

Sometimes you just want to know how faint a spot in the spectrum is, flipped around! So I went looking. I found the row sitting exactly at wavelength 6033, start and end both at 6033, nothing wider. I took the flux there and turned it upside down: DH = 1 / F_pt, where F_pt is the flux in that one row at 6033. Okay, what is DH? 0.0274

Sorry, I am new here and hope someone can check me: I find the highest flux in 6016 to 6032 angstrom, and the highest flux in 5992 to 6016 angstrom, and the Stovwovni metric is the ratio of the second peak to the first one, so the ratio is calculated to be 1.04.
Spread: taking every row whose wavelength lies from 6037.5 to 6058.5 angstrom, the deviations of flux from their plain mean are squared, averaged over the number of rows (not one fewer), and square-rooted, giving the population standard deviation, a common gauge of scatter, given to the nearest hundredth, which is 0.65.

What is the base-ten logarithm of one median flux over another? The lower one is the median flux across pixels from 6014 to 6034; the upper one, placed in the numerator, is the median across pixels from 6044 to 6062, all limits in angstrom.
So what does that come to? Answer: 0.0071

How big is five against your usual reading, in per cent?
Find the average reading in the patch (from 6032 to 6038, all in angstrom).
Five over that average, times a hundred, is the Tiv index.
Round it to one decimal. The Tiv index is 13.6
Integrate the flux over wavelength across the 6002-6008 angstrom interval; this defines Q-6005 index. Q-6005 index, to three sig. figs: 220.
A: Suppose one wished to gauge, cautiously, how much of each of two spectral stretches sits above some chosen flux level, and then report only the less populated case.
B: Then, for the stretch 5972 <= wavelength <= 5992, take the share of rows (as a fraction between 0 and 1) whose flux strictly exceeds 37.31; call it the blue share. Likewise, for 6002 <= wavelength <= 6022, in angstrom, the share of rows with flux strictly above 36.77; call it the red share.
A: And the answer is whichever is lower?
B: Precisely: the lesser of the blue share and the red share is 0.29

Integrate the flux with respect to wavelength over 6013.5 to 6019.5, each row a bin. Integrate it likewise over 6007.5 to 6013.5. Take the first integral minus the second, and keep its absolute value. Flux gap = 4.4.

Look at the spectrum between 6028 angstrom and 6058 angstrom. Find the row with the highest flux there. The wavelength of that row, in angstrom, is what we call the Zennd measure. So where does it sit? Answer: 6048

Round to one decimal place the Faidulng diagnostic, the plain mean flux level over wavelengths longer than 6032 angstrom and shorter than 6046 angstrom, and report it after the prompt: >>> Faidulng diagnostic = 36.8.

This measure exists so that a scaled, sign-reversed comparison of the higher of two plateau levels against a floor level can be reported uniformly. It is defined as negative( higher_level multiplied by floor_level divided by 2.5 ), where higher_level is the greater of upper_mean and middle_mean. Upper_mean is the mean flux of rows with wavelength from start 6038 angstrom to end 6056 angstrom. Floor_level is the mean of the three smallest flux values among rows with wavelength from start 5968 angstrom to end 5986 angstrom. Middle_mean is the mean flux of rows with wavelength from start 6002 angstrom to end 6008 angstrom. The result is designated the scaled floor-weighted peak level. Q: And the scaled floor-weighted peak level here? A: -548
